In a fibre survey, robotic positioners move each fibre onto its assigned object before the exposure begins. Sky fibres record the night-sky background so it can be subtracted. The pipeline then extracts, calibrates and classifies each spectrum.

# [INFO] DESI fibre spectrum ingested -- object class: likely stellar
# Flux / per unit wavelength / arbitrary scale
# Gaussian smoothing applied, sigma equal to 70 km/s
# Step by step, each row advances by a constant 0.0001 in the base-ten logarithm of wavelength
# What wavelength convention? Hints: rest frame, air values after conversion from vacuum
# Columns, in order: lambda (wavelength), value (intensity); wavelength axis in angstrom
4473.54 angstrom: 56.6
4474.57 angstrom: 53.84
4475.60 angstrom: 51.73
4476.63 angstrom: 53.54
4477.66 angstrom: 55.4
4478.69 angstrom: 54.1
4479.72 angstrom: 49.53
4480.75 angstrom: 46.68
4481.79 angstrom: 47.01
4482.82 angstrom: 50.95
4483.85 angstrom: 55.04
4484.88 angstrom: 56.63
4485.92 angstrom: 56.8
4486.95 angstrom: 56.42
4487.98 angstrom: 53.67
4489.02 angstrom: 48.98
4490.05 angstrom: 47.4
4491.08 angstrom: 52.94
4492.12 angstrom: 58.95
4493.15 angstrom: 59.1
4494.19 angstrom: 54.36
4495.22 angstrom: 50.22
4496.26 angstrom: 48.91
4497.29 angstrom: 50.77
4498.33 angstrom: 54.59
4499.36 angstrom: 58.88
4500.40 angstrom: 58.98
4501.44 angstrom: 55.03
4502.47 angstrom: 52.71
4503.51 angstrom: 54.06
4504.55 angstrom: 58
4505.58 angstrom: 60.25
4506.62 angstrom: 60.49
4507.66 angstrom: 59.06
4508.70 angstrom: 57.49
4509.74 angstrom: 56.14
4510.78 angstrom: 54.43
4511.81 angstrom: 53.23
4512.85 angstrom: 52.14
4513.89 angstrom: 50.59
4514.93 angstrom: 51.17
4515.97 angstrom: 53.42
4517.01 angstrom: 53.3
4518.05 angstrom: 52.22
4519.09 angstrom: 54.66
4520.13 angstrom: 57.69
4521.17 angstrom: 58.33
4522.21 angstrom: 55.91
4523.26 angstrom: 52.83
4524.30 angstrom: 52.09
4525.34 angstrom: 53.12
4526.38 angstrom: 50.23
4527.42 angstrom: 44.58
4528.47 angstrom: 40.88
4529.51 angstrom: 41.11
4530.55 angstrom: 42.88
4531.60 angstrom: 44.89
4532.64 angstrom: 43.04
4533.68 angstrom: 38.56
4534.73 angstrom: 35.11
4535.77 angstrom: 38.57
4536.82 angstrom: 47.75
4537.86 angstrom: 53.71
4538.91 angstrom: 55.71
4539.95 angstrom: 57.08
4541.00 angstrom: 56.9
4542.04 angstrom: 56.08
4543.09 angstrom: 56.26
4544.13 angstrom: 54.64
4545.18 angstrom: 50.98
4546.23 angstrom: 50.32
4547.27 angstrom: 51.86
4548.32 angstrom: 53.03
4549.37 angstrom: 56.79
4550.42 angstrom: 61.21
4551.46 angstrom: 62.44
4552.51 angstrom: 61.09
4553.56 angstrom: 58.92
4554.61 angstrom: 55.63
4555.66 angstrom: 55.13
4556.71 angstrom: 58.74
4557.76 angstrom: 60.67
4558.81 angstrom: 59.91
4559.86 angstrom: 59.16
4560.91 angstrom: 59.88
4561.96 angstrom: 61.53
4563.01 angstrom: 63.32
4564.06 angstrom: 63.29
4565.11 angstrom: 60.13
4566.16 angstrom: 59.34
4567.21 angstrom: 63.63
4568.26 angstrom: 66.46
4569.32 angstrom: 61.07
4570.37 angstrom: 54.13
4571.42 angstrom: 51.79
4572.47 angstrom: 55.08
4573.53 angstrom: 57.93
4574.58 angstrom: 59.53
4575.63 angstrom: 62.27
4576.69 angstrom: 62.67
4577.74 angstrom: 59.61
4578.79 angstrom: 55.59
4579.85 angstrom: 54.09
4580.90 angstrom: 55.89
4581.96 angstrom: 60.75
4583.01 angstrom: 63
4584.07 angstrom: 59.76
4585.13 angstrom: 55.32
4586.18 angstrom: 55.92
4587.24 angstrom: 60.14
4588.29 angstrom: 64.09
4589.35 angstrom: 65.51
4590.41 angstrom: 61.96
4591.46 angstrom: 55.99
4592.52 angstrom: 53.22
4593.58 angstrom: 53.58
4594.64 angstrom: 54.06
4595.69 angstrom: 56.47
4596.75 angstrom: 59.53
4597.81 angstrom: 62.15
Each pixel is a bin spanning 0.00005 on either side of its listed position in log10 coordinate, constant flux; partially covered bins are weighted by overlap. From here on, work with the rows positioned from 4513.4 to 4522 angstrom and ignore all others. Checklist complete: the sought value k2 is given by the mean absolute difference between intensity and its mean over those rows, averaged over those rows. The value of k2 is 2.23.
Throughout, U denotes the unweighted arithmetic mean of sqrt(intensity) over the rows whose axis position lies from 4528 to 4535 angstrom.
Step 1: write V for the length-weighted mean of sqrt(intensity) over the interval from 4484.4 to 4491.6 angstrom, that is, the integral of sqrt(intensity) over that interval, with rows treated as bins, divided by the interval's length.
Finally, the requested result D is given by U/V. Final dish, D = 0.88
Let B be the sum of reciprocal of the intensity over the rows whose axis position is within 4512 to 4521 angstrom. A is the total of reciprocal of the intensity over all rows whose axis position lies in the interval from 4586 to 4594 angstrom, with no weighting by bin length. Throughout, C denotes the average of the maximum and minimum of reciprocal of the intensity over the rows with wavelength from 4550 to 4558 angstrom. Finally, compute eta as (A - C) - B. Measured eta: -0.0310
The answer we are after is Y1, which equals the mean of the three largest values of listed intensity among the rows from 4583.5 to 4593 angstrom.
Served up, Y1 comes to 64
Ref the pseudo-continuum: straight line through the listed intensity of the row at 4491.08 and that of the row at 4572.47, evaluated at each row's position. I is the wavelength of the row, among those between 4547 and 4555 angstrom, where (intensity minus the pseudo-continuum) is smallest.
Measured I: 4547.27 angstrom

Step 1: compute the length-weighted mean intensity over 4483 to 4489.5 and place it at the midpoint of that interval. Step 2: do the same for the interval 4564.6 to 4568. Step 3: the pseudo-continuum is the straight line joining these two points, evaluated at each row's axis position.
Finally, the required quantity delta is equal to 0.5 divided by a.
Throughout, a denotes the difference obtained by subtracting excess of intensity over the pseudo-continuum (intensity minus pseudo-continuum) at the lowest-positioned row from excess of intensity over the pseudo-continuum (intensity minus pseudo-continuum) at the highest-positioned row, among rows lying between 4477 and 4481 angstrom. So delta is -0.06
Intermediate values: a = -9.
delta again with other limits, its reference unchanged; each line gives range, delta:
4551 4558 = -0.21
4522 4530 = -0.03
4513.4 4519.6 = 0.14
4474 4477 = -1.03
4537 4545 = 1.35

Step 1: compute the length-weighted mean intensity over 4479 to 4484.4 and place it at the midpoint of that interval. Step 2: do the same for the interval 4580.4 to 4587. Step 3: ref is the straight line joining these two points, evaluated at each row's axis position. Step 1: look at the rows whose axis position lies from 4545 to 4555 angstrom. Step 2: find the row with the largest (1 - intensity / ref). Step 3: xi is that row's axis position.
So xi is 4546.23 angstrom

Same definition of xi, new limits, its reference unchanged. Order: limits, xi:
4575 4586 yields 4579.85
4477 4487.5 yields 4480.75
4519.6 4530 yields 4528.47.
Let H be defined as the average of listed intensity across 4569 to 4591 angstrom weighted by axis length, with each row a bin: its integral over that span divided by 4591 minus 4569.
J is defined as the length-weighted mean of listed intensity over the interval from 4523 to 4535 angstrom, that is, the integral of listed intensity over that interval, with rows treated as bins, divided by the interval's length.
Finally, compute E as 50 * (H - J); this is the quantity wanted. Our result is 694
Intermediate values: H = 58.9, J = 45.0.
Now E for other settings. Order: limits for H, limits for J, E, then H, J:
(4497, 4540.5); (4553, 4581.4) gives -365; 51.8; 59.1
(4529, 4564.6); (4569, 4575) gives -134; 53.7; 56.4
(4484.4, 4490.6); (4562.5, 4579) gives -327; 53.3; 59.8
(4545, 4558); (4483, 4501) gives 126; 56.7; 54.2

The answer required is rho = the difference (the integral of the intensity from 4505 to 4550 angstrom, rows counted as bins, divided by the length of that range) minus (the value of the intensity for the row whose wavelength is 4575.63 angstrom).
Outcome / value -10.6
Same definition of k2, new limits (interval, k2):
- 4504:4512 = 2.09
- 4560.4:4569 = 1.98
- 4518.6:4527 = 2.29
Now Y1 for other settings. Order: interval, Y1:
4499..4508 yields 60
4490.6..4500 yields 59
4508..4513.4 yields 56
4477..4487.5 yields 57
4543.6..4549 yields 53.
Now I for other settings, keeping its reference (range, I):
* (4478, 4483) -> 4480.75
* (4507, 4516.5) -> 4513.89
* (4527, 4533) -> 4528.47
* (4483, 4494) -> 4490.05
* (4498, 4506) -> 4502.47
